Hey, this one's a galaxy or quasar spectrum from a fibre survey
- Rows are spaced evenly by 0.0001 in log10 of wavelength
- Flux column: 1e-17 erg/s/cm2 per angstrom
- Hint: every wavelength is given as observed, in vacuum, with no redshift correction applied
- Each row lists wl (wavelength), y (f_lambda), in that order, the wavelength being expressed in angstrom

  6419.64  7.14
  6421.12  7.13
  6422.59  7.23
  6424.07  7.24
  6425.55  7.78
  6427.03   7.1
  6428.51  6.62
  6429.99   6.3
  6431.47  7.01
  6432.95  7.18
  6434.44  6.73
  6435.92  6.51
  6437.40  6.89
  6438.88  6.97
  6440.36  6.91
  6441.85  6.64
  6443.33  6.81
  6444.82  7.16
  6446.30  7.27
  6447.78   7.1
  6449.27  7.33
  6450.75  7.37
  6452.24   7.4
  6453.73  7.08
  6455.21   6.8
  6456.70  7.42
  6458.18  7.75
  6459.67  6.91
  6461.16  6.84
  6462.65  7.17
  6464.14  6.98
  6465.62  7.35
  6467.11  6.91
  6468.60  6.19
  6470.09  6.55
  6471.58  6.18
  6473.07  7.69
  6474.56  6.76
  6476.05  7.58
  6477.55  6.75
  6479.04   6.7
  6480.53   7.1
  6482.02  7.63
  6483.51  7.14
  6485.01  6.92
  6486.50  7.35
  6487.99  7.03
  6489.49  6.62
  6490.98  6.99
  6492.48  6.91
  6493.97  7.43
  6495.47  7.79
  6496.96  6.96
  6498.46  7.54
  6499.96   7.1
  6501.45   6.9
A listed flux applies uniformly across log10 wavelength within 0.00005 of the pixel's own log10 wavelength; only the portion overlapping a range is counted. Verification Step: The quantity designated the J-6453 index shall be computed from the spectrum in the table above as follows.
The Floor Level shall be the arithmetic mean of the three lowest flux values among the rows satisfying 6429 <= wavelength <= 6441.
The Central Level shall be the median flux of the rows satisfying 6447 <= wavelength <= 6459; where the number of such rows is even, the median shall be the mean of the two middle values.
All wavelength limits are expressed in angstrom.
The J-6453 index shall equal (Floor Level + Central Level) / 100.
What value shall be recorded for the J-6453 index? 0.139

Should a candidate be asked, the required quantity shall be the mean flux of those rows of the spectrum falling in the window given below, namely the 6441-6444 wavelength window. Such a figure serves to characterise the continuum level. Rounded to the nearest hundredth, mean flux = 6.72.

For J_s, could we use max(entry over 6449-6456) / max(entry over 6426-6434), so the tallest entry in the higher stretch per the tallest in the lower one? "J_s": 1.03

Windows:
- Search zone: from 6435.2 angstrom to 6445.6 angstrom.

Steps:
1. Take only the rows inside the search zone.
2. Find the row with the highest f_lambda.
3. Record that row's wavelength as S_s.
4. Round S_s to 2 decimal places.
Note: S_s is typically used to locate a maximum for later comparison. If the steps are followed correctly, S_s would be 6444.82 angstrom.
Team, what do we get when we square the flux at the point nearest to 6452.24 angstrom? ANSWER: 55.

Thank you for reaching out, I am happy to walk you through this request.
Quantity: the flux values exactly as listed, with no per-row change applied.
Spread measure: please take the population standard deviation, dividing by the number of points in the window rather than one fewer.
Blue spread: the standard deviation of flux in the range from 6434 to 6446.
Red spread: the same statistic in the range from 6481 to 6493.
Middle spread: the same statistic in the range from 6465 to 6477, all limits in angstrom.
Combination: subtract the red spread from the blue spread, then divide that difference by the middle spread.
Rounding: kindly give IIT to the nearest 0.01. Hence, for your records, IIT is -0.17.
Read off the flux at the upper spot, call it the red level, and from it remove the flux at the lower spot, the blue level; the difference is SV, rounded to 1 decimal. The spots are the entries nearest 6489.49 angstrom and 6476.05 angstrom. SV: -1.0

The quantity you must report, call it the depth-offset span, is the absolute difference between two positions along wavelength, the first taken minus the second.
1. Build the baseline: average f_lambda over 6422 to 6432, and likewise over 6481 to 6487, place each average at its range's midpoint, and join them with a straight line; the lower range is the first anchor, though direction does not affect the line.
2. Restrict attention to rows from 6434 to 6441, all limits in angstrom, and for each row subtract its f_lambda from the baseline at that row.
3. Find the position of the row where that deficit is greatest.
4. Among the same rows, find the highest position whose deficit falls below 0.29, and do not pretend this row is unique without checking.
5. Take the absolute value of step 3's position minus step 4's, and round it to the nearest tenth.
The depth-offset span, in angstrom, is 4.4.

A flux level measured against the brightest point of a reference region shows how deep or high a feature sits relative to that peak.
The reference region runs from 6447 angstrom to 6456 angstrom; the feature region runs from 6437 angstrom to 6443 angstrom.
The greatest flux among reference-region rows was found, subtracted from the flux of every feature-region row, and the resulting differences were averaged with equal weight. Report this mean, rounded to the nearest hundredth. -0.55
